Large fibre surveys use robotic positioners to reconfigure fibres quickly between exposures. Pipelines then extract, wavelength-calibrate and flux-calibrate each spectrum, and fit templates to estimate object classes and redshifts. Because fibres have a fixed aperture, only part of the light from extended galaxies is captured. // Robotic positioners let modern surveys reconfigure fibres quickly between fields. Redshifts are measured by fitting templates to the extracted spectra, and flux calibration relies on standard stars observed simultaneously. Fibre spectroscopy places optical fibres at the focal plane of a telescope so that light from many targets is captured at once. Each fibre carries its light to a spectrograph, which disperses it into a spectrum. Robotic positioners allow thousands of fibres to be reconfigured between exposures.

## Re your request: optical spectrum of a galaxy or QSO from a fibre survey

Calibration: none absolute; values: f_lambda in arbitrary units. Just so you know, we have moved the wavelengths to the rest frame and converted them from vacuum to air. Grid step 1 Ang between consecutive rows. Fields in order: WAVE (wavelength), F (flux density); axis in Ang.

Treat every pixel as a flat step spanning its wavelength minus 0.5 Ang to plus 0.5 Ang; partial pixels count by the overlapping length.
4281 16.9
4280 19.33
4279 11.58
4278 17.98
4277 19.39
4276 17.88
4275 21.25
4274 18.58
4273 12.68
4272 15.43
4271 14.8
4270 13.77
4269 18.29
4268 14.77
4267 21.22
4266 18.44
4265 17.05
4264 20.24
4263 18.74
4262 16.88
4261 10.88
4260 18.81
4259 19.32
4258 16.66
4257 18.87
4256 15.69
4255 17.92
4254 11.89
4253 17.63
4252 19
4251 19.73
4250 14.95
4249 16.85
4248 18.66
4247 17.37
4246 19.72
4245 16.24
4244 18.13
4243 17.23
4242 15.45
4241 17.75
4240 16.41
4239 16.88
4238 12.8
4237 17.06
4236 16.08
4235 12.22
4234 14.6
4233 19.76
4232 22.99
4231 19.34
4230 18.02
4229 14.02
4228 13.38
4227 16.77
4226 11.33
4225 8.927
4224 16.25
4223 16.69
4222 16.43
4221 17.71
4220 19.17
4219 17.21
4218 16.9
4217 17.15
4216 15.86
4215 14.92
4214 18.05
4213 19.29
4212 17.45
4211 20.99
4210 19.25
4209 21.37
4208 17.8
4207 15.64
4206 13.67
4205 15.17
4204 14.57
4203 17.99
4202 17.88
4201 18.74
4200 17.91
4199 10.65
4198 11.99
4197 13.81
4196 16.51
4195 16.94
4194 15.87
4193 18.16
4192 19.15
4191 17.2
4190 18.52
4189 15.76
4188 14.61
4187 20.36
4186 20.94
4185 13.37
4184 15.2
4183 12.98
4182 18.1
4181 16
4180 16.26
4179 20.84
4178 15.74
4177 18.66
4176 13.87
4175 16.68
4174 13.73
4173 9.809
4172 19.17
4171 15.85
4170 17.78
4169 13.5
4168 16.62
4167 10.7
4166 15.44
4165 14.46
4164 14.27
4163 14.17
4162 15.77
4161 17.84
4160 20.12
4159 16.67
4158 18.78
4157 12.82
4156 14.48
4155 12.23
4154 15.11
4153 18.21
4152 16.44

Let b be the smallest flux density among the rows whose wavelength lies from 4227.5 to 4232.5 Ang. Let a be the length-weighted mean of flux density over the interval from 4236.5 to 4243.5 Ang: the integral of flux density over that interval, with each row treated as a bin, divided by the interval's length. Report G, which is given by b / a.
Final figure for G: 0.82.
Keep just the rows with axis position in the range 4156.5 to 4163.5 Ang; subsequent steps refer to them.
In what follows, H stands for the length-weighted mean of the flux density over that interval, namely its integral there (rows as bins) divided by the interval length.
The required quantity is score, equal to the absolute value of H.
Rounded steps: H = 16.6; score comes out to 16.6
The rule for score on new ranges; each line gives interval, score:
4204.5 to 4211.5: 17.7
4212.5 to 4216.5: 17.0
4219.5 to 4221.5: 18.4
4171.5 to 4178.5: 15.4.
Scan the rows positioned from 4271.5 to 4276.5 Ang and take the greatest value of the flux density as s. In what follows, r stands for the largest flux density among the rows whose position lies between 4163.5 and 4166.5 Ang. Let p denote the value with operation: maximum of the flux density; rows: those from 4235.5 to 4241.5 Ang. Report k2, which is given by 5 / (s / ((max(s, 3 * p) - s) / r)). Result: 0.49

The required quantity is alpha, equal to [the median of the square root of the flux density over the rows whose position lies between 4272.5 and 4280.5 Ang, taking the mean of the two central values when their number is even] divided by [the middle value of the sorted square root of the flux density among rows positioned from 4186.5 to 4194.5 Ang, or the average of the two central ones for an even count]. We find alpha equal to 1.02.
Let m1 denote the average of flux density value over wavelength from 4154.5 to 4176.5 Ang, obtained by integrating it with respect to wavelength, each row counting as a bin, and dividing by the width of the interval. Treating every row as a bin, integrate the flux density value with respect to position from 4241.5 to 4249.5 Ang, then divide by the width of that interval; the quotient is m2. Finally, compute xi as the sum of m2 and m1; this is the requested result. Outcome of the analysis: 32.7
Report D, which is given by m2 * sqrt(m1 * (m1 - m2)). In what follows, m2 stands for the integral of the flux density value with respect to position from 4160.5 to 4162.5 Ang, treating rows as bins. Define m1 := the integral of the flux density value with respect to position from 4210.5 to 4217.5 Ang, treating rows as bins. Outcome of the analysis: 3548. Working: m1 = 124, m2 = 34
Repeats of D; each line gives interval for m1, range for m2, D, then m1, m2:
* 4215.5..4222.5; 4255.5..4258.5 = 4676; 120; 51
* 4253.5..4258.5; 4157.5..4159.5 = 2154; 81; 35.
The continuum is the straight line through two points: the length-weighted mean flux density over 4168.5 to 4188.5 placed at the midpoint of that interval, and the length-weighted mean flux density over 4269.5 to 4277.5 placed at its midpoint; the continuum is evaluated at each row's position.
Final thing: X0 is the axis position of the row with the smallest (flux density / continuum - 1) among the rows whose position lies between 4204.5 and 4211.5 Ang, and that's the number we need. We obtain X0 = 4206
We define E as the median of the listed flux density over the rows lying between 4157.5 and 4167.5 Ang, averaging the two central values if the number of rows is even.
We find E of 15.6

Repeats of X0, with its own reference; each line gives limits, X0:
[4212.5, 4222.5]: 4215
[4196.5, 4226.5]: 4225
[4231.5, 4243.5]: 4235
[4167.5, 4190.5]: 4173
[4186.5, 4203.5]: 4199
